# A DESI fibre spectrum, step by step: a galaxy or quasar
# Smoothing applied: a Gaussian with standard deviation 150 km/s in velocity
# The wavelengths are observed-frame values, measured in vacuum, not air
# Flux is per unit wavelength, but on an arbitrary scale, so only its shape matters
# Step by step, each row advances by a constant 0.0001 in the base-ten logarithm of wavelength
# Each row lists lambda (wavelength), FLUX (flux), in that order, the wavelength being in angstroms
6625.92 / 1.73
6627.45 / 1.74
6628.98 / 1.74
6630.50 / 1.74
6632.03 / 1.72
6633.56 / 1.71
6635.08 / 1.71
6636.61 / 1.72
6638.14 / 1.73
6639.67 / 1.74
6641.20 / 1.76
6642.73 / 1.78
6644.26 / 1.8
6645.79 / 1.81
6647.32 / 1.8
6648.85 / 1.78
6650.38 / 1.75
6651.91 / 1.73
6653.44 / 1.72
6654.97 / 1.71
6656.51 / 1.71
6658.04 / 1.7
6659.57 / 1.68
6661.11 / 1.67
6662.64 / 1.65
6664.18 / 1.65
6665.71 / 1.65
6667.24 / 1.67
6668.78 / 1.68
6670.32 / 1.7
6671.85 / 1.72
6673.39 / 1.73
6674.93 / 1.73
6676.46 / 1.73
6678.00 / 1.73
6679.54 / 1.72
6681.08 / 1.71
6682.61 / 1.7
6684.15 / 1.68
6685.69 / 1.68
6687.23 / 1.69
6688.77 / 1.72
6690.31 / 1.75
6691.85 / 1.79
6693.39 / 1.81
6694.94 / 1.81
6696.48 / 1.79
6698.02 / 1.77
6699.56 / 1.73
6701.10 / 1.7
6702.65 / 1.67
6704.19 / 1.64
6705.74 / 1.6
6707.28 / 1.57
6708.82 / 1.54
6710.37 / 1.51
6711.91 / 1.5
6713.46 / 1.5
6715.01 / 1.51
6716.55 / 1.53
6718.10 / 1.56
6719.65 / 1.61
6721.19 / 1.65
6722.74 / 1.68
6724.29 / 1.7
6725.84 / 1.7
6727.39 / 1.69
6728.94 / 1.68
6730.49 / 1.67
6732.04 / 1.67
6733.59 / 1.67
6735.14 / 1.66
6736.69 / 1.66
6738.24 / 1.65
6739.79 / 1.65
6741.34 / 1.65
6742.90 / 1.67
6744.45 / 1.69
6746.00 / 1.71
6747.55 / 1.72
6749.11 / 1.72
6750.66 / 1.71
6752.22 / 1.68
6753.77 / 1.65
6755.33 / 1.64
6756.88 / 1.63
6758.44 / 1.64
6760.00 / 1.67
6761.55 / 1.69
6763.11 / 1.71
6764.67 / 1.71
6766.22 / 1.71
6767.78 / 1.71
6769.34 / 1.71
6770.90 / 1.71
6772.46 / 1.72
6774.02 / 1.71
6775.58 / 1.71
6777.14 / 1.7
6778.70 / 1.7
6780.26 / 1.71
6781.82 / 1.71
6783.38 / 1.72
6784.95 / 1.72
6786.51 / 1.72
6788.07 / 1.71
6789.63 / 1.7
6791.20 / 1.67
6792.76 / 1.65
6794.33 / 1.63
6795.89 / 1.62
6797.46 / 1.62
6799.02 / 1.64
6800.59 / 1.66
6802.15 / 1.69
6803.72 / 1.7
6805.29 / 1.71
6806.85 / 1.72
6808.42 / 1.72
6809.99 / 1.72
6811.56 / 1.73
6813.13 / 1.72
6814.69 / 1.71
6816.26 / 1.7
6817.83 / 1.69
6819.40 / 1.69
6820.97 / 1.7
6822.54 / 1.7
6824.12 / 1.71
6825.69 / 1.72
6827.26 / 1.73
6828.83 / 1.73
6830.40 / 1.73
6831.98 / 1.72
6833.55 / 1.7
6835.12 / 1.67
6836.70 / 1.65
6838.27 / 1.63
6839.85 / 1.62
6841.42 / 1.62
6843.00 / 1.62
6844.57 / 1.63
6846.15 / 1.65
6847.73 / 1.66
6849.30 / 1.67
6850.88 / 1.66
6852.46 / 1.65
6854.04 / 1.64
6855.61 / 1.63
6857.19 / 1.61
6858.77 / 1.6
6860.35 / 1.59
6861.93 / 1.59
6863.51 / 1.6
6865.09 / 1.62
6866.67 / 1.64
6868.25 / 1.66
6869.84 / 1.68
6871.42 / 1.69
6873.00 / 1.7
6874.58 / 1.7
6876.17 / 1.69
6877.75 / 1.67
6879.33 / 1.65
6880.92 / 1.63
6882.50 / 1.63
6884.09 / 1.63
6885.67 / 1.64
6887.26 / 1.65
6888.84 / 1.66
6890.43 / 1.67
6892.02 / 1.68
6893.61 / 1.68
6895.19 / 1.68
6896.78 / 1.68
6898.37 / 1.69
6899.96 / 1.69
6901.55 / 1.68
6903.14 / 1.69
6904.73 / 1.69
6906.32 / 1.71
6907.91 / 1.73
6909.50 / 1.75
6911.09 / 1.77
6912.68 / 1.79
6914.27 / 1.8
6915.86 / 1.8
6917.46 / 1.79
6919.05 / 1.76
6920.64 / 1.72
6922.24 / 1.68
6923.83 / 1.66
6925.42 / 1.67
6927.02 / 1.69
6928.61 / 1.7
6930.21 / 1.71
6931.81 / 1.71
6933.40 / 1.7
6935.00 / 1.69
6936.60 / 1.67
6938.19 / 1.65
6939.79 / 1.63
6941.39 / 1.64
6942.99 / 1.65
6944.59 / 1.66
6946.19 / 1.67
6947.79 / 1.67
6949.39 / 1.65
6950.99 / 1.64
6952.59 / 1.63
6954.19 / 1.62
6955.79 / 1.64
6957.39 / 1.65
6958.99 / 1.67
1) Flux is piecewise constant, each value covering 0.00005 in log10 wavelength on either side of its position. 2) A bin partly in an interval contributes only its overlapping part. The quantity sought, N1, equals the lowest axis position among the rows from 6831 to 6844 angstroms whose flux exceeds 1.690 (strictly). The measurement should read 6831.98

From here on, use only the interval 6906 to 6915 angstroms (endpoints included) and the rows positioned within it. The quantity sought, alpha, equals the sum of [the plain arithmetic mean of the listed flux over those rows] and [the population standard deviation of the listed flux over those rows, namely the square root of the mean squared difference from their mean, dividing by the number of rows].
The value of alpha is 1.79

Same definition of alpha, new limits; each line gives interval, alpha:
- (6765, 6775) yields 1.72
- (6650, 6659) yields 1.74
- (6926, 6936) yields 1.71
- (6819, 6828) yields 1.72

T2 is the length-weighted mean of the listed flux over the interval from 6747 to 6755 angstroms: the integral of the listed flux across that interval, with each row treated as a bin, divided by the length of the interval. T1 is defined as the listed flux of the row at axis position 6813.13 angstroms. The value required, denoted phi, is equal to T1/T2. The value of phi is 1.017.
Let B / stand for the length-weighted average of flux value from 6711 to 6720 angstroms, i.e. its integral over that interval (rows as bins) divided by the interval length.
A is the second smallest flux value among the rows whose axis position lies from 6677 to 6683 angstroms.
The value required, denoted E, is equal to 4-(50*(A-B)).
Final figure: -5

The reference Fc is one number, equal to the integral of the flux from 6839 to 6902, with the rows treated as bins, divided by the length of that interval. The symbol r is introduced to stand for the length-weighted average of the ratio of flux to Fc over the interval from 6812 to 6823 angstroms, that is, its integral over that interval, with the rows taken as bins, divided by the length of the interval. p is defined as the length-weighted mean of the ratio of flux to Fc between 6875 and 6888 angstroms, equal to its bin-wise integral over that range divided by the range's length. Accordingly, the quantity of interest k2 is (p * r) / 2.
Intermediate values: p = 1.00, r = 1.03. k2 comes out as 0.516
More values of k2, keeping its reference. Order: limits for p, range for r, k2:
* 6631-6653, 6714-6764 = 0.534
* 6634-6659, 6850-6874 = 0.525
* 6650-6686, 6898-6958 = 0.528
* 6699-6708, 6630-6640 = 0.522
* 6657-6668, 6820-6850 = 0.514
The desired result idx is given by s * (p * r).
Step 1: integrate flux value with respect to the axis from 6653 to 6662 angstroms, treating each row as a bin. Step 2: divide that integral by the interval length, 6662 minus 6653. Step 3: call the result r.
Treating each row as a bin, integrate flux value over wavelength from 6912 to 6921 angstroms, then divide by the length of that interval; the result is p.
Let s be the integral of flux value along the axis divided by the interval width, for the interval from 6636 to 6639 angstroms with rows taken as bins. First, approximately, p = 1.78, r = 1.70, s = 1.72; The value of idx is 5.21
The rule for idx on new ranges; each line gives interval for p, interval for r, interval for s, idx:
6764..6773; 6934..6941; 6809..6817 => 4.88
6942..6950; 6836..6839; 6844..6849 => 4.49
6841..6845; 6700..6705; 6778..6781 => 4.63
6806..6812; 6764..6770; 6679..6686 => 5.01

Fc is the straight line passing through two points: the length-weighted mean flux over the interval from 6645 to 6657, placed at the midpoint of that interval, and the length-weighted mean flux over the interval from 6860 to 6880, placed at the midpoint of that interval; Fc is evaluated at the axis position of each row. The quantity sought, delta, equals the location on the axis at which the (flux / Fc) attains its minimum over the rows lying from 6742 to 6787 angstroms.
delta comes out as 6756.88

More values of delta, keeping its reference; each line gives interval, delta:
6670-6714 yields 6711.91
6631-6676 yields 6662.64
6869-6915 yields 6880.92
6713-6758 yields 6713.46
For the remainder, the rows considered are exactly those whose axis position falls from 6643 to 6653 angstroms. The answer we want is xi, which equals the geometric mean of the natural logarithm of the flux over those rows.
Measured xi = 0.58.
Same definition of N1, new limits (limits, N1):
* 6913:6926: 6914.27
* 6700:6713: 6701.10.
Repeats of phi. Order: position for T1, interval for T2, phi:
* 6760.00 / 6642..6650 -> 0.932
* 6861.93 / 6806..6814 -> 0.923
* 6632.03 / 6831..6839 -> 1.027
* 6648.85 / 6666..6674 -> 1.049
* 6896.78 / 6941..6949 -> 1.013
